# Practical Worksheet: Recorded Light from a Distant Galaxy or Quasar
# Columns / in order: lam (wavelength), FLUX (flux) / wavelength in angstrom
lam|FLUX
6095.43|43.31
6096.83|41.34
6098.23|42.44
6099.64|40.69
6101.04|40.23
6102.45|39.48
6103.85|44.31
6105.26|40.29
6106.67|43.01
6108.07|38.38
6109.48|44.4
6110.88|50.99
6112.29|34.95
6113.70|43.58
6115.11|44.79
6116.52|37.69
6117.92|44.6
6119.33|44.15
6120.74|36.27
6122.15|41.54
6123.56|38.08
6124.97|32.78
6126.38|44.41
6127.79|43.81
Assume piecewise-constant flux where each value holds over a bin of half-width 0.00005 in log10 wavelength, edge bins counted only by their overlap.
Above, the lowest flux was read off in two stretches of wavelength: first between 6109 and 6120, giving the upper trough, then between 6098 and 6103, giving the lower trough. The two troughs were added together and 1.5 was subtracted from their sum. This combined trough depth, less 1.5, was 72.9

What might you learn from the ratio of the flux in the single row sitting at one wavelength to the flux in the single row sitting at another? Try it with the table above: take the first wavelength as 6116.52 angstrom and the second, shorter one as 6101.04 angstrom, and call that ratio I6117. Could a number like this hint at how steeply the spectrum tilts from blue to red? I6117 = 0.94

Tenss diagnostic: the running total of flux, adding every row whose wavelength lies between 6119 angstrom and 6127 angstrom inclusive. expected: 237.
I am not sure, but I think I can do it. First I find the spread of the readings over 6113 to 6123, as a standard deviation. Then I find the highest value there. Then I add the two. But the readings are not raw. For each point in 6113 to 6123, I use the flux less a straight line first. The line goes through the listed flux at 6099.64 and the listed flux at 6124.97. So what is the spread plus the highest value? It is 13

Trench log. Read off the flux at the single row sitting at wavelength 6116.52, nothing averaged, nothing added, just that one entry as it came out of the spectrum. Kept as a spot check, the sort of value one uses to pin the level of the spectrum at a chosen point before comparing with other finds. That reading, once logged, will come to 37.69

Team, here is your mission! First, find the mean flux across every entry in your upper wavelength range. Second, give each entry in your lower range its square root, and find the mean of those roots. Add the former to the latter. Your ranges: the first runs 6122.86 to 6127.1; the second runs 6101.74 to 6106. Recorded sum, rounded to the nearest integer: 45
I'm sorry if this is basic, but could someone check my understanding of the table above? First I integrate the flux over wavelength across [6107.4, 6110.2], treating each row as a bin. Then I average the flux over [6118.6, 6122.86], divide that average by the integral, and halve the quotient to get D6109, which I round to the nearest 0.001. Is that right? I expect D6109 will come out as 0.175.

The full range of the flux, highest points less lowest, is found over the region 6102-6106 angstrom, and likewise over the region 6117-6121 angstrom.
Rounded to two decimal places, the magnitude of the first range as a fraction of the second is 0.58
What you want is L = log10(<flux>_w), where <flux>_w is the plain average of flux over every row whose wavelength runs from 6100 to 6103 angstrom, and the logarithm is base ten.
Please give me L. 1.60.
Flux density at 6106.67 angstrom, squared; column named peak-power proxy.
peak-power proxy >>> 1850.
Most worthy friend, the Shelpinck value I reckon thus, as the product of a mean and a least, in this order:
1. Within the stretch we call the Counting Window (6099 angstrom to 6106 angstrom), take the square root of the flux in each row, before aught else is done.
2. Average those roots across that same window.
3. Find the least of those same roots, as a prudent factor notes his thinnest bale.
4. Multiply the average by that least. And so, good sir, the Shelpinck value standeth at 40.2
